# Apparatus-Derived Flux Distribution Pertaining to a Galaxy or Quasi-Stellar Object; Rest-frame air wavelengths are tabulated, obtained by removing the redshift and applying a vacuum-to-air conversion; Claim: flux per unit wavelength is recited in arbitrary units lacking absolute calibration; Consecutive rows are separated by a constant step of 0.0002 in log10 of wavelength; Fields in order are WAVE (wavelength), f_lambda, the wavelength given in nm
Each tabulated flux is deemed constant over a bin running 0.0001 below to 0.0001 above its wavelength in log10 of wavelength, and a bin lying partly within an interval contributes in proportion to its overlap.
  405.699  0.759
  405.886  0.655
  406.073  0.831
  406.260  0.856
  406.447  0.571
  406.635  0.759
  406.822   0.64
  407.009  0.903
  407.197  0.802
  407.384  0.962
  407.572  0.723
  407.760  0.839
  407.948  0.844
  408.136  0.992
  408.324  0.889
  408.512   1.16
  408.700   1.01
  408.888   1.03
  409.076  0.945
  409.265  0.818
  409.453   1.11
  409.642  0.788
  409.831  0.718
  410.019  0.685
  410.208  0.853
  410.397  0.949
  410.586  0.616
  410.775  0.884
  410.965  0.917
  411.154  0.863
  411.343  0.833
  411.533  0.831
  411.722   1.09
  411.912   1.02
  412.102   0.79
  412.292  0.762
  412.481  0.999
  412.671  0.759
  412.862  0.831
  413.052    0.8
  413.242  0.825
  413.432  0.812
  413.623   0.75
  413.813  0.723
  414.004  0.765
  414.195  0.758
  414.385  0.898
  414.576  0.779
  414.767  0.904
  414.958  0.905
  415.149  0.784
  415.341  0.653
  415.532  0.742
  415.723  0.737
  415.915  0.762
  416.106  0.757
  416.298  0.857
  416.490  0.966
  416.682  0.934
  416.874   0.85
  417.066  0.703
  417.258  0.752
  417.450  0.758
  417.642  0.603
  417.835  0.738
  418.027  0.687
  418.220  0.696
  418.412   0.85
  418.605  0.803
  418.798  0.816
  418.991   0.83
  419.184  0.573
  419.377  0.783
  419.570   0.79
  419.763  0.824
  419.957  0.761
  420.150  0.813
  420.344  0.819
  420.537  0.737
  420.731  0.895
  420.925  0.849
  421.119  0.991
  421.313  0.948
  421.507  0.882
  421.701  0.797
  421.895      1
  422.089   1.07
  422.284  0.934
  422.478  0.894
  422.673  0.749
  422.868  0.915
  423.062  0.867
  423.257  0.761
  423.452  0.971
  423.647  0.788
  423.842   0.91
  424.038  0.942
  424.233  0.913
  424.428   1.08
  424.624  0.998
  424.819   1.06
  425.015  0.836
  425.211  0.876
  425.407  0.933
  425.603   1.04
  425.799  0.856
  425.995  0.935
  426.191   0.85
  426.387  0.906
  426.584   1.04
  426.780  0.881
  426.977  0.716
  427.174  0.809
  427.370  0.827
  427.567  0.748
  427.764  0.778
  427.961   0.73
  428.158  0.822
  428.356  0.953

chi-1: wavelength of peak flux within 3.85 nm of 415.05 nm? 411.722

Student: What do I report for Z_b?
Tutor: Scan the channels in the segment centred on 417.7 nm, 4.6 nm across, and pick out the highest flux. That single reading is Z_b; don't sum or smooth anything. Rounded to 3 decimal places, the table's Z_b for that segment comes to 0.966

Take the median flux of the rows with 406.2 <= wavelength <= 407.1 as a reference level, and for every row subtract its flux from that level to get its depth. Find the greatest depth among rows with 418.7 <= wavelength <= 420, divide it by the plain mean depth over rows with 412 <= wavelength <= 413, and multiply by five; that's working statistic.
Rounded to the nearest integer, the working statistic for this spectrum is -13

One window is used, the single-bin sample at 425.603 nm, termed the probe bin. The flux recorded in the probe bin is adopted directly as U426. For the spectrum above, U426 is 1.04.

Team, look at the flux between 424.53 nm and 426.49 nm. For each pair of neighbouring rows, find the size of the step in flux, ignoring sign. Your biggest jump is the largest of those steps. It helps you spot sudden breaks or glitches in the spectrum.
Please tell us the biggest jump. 0.22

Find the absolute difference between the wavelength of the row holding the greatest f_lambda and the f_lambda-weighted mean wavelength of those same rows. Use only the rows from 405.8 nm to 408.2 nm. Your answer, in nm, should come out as 1.07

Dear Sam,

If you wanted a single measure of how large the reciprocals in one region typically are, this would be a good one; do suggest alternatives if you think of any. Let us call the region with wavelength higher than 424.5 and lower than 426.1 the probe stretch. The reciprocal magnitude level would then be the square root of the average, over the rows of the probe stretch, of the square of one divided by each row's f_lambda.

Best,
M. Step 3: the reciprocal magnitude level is 1.07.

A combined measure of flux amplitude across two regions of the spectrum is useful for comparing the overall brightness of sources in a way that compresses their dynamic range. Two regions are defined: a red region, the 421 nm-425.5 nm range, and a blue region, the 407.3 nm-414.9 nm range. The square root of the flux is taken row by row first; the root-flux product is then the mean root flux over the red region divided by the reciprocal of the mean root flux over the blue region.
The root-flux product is 0.887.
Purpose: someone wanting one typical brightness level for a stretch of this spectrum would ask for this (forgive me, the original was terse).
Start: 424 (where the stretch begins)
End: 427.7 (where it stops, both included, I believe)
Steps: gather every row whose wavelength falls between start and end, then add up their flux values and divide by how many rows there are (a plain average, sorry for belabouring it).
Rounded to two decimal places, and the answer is 0.91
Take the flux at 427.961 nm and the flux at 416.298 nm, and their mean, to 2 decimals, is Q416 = 0.79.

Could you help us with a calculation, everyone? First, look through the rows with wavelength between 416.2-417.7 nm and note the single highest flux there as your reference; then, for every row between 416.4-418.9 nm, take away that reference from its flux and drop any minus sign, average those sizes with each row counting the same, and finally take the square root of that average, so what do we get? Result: 0.430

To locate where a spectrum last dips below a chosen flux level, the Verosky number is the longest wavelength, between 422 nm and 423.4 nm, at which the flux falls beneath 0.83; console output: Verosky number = 423.257 nm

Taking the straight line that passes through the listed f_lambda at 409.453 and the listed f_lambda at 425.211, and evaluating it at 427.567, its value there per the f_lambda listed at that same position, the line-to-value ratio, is 1.12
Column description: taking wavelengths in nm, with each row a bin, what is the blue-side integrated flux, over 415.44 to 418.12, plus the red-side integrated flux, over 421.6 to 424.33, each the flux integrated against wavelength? 4.52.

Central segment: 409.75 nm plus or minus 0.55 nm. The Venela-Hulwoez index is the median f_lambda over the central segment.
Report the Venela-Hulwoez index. 0.803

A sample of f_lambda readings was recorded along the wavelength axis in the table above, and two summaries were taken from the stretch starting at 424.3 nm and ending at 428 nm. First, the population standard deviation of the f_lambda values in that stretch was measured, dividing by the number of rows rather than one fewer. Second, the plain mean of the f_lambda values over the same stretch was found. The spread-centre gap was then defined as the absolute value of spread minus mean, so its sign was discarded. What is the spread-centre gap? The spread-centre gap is 0.78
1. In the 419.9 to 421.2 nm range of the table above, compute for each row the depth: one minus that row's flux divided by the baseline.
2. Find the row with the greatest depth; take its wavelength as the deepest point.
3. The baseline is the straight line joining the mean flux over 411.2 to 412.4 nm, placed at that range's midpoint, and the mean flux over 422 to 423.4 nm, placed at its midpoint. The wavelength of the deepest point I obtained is 420.537 nm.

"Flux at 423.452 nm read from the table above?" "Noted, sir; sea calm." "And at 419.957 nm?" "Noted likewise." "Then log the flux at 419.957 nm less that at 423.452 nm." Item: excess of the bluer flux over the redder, -0.21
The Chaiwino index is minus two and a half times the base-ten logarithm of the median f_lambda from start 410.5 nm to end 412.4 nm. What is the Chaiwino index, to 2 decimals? 0.18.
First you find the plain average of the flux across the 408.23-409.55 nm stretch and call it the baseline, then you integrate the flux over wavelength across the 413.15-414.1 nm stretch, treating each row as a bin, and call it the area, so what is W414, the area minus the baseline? -0.26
